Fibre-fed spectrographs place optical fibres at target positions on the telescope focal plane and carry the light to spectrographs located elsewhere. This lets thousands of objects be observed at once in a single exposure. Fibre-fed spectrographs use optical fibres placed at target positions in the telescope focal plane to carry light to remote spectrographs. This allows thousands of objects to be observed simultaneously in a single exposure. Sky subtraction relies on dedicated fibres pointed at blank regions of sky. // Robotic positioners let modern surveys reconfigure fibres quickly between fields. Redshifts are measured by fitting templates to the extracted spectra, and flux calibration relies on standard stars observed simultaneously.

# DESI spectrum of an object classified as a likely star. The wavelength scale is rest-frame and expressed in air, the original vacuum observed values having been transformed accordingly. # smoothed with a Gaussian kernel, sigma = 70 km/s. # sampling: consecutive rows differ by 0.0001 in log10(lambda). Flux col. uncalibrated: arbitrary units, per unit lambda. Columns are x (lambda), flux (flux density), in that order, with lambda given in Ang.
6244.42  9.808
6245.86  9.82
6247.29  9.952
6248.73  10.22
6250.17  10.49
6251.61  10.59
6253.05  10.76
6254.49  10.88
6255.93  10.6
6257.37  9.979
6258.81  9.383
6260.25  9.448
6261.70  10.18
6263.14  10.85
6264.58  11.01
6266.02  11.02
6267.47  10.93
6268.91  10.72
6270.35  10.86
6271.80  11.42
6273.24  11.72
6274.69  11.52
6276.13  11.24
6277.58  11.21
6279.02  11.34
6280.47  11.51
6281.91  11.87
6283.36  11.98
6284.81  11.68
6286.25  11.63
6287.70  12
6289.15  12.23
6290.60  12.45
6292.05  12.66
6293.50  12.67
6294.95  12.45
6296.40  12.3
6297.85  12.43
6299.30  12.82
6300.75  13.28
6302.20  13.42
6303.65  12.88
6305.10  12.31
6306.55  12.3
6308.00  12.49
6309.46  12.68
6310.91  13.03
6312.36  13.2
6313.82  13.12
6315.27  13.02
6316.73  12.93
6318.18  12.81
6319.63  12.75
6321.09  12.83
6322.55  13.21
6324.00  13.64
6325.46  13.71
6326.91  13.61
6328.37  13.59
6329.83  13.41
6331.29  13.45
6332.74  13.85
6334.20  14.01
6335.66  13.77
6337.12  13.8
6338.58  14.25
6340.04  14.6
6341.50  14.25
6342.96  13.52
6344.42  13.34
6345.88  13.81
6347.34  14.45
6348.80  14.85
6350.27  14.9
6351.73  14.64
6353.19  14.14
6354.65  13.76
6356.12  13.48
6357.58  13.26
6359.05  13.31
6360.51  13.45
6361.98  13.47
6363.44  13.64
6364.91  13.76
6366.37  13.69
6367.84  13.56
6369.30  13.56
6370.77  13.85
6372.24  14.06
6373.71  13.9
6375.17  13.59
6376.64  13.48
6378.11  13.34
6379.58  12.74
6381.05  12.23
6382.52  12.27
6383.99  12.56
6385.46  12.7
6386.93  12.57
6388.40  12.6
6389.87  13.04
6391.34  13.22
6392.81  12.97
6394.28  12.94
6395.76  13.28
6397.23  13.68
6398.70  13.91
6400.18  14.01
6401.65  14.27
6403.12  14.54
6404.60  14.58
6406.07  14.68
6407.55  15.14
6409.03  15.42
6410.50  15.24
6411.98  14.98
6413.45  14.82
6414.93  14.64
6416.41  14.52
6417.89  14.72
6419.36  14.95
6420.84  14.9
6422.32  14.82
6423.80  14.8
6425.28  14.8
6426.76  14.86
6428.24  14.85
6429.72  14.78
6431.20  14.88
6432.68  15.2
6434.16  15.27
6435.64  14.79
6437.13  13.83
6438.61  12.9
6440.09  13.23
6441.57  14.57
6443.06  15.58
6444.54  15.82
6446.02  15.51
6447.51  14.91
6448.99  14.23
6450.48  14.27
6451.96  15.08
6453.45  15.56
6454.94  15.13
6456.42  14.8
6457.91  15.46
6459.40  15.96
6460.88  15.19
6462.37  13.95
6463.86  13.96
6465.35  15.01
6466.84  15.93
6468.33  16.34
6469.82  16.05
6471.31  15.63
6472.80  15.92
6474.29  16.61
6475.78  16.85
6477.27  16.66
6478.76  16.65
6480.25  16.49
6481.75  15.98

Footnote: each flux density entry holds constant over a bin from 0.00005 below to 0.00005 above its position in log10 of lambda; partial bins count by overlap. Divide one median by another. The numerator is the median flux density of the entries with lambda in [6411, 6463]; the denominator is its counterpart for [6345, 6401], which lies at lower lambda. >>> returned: 1.10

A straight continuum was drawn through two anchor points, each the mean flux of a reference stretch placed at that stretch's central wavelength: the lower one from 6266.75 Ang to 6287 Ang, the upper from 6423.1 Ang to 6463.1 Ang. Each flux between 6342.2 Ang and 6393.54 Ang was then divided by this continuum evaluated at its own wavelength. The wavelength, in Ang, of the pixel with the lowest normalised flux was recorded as 6381.05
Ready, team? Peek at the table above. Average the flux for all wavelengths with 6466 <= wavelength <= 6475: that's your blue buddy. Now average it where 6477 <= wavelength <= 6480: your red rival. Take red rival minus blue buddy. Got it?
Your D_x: 0.6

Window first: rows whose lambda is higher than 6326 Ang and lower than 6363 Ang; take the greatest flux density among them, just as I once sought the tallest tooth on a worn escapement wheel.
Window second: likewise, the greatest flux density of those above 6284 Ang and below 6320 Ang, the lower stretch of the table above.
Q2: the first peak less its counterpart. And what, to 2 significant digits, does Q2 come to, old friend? 1.5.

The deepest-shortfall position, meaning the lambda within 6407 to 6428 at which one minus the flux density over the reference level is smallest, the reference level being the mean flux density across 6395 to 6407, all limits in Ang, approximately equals 6409.03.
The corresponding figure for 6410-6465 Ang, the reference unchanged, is 6459.40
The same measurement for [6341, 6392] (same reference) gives 6350.27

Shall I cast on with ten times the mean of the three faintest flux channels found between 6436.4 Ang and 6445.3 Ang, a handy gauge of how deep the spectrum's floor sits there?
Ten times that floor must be 133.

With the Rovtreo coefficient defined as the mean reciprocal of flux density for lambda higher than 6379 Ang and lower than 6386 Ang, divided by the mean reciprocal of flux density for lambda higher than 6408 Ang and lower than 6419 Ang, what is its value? 1.19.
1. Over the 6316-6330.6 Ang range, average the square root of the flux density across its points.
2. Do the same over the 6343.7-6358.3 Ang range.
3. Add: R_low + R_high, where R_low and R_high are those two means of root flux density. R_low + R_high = 7.4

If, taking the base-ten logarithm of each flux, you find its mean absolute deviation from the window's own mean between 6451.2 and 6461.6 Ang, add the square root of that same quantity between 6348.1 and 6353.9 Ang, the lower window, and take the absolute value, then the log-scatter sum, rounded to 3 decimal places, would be 0.094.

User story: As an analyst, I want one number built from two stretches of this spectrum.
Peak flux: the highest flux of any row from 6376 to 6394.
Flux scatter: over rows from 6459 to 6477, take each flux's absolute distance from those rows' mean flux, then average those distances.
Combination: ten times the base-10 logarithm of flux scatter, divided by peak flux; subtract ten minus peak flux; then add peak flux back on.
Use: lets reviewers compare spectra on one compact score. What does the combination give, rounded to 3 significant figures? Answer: 16.9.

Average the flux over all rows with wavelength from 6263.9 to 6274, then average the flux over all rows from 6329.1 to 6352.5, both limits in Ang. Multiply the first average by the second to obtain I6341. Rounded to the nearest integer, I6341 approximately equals 156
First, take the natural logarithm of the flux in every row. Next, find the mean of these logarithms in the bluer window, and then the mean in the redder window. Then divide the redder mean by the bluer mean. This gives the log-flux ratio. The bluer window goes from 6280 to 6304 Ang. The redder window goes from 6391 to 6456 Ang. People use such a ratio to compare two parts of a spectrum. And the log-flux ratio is 1.07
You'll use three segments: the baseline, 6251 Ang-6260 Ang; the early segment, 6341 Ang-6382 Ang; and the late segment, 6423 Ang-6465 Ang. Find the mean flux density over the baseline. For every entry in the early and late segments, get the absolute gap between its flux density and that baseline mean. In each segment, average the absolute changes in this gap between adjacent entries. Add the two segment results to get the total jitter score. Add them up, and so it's 0.74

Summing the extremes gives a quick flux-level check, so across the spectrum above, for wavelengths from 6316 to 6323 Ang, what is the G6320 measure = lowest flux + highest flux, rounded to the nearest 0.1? 26.0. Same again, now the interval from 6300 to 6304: 26.3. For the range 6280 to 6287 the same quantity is 23.5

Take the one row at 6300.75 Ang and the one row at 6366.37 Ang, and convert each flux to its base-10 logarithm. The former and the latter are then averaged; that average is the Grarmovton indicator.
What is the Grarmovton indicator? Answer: 1.130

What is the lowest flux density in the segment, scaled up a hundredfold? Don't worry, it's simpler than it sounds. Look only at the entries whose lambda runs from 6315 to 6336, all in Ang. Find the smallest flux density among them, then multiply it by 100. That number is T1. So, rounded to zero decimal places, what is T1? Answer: 1275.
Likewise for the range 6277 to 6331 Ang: 1121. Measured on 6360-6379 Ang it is 1334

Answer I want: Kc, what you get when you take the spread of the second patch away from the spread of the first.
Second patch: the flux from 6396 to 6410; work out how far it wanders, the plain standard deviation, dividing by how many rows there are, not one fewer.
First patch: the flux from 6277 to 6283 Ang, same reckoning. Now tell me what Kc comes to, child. -0.29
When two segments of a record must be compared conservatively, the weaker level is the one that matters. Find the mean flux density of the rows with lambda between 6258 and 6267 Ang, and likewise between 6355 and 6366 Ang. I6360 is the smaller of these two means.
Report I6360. 10.3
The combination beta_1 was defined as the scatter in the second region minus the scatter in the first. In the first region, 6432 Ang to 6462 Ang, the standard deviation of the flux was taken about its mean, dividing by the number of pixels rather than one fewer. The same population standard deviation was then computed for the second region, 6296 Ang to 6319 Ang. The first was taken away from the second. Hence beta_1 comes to -0.4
